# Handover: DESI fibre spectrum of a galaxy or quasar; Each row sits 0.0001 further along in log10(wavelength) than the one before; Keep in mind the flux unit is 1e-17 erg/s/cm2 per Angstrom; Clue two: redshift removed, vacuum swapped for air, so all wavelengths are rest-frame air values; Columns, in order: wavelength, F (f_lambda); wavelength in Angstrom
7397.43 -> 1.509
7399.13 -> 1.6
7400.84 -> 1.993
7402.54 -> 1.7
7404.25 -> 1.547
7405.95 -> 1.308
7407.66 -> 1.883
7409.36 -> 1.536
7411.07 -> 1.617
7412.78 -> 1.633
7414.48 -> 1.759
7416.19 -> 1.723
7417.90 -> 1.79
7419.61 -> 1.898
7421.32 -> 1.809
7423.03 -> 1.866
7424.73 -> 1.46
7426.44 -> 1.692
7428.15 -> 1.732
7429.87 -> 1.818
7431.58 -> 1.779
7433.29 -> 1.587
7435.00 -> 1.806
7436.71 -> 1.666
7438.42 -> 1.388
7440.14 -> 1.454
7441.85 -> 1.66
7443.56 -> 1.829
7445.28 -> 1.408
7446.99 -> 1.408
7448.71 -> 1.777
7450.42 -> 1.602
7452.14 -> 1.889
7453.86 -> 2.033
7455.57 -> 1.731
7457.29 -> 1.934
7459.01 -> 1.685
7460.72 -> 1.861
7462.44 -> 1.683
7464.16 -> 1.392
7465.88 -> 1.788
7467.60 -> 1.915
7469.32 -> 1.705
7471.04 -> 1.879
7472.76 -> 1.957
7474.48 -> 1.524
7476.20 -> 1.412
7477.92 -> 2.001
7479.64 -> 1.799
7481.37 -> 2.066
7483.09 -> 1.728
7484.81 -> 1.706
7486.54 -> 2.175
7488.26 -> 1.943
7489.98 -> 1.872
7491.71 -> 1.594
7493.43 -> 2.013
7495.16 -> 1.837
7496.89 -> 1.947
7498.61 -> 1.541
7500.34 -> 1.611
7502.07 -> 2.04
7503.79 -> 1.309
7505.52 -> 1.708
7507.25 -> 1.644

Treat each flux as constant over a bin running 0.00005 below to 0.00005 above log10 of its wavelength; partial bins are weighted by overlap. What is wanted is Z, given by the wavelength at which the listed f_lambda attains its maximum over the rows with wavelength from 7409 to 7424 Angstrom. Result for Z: 7419.61 Angstrom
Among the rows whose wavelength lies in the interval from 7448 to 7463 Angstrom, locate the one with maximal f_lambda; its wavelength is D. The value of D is 7453.86 Angstrom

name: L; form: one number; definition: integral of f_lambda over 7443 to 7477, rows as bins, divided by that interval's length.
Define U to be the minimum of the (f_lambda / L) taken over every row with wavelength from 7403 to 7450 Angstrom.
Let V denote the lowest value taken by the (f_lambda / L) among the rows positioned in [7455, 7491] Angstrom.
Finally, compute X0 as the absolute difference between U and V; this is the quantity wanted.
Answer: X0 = 0.049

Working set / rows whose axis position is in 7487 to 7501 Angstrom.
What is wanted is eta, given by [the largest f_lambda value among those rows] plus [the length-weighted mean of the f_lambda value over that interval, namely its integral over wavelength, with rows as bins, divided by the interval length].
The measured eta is 3.82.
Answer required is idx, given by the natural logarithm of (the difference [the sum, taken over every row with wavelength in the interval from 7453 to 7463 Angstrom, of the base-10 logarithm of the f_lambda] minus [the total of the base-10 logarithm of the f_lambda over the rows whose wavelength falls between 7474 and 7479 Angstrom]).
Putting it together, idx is -0.1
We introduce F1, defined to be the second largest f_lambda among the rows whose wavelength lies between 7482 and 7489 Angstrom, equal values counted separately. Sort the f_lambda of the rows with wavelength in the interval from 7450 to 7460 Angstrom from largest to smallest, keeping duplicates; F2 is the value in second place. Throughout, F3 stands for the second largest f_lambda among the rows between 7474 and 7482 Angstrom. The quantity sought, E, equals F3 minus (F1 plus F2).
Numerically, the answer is -1.88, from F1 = 1.943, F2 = 1.934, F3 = 2.001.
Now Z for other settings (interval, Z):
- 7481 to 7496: 7486.54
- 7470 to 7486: 7481.37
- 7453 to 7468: 7453.86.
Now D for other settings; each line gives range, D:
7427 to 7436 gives 7429.87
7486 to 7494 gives 7486.54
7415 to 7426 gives 7419.61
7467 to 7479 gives 7477.92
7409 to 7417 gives 7414.48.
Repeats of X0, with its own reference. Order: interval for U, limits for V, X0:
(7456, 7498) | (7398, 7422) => 0.049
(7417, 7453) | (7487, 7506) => 0.046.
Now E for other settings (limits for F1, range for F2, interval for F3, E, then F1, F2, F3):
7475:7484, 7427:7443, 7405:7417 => -2.05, 2.001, 1.806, 1.759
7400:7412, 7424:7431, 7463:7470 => -1.83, 1.883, 1.732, 1.788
